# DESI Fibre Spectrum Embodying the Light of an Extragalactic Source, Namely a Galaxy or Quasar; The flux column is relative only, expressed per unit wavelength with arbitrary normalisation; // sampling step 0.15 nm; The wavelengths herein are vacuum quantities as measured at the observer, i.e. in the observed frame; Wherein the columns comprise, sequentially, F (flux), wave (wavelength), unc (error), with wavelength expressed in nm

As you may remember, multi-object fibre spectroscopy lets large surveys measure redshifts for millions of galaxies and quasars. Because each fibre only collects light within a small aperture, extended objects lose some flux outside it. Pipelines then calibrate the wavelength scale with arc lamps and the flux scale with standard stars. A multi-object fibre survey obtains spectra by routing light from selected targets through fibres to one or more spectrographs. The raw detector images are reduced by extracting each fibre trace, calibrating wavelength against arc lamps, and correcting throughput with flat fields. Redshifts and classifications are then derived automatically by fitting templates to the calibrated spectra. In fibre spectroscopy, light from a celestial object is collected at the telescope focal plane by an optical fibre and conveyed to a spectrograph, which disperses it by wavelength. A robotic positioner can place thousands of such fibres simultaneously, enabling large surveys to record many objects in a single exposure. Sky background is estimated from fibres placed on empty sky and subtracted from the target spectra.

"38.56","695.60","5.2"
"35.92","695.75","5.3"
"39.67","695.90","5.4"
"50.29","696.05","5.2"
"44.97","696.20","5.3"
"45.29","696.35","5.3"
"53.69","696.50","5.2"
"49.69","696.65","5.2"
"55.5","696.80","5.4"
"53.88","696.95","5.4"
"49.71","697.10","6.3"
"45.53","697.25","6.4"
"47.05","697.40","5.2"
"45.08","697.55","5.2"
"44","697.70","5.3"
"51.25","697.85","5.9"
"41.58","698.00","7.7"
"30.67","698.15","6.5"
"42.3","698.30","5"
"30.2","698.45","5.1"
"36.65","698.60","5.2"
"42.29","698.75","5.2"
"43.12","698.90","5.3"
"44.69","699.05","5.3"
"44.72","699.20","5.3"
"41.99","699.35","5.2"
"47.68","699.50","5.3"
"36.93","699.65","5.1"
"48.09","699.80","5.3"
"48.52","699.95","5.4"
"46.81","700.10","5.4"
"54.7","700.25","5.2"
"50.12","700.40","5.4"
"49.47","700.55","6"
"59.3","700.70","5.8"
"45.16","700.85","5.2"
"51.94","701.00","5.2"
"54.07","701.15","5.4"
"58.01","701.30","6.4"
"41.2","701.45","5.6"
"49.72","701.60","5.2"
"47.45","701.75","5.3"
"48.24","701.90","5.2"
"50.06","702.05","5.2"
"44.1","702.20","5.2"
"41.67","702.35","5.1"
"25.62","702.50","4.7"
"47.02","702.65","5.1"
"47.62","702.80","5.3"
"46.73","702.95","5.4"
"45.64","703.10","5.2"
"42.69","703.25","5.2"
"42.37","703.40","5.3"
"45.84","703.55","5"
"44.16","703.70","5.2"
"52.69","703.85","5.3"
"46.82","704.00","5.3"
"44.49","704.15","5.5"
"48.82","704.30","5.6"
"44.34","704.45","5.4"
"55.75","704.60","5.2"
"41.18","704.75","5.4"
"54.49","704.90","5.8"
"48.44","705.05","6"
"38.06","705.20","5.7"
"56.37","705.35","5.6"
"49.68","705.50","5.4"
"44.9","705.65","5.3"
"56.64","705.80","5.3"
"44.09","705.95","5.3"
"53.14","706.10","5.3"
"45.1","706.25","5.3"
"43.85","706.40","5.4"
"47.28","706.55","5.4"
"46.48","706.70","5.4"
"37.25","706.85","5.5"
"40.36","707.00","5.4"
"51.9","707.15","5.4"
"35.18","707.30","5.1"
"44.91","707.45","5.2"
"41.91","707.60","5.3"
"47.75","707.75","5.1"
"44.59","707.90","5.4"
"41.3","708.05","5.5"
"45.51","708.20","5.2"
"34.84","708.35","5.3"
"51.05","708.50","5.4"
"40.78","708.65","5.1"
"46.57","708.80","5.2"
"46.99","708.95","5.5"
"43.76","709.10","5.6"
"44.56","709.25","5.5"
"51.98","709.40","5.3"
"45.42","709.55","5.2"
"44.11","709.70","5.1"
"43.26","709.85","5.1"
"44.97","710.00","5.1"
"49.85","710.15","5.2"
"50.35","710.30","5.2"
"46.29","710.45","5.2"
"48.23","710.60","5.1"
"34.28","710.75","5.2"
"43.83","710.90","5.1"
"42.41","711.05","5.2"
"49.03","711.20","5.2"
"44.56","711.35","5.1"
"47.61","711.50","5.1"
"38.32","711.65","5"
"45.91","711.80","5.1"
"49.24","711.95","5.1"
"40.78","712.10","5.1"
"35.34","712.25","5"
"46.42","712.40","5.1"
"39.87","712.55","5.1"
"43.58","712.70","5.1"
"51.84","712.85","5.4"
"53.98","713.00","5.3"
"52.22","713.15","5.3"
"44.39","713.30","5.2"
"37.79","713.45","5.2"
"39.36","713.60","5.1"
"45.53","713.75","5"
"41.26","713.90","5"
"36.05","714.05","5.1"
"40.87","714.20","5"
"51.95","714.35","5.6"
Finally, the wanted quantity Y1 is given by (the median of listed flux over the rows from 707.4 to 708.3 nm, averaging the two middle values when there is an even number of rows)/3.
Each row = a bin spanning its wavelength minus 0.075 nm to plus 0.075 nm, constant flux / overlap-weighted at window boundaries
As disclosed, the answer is 14.9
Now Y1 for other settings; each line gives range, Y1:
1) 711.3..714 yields 14.8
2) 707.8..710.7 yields 15.1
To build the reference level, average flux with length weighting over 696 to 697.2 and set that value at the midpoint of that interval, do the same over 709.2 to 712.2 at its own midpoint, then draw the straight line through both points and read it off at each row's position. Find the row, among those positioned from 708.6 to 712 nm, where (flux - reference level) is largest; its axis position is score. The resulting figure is 709.40 nm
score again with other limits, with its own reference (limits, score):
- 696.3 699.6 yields 696.80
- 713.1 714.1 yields 713.15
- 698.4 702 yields 700.70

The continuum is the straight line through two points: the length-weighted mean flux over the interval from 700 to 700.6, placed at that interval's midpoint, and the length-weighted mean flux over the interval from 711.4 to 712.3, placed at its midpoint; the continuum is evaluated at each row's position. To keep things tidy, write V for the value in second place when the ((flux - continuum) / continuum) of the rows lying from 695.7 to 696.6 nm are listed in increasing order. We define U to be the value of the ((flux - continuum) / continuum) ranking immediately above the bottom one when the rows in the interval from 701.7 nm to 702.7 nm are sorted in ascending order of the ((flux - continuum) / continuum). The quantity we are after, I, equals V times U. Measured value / 0.037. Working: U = -0.149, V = -0.25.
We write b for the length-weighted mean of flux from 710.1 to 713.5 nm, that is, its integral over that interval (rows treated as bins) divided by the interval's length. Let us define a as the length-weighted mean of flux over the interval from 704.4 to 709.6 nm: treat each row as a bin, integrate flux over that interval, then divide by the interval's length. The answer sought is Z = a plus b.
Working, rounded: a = 45.9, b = 45.1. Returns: 91.0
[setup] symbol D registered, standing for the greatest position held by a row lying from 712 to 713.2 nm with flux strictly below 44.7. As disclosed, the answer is 712.70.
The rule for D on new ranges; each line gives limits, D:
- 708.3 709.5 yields 709.25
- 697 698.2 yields 698.15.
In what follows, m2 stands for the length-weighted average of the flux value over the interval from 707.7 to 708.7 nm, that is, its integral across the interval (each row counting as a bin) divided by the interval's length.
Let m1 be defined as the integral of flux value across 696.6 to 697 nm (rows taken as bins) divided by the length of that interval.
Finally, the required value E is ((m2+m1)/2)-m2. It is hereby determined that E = 4.8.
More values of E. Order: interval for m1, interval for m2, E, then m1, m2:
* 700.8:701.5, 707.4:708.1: 3.2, 51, 44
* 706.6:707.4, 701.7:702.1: -3.0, 42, 49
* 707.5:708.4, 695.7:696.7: -1.4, 43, 46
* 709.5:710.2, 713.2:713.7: 2.0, 45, 41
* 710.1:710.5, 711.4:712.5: 2.8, 49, 43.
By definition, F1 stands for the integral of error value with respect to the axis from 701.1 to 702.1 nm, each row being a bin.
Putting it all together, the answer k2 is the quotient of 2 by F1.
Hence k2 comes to 0.365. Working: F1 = 5.5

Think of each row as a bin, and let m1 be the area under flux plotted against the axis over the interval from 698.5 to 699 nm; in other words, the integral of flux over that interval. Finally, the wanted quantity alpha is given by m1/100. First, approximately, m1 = 20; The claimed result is 0.20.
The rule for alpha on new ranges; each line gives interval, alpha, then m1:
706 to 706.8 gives 0.37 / 37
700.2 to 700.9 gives 0.36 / 36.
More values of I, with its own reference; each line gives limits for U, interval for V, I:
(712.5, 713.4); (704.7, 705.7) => -0.003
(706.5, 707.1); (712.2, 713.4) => 0.008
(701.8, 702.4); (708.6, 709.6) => 0.002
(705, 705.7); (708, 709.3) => 0.004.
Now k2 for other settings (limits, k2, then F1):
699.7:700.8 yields 0.332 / 6.0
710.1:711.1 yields 0.387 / 5.2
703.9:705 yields 0.333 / 6.0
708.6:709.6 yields 0.374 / 5.4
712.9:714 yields 0.352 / 5.7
